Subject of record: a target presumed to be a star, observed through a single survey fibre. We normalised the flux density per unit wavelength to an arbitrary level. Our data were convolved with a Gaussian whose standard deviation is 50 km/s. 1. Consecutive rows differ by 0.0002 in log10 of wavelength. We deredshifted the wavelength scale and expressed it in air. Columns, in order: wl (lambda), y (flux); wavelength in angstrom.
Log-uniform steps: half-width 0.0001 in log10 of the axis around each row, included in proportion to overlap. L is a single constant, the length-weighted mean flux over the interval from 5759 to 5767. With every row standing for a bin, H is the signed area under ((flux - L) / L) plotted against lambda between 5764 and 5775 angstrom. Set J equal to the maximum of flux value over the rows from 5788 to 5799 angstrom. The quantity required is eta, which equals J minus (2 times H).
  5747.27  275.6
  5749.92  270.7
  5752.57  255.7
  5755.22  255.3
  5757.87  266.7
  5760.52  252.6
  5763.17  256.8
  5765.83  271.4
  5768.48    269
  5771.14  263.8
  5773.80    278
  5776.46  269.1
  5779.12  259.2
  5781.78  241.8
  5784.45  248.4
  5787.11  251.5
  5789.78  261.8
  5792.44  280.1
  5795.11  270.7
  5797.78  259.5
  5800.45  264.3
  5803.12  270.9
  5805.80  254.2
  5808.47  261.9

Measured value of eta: 279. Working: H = 0.41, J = 280.1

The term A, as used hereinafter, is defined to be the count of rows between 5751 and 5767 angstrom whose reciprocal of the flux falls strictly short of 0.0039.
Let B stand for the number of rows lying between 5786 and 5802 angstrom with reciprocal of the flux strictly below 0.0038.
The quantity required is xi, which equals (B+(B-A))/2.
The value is 1.5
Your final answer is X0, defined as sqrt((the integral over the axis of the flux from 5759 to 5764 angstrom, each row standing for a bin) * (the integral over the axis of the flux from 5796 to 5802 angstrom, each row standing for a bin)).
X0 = 1419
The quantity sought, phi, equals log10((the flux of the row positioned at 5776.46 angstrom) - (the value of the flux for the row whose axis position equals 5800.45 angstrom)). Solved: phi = 0.68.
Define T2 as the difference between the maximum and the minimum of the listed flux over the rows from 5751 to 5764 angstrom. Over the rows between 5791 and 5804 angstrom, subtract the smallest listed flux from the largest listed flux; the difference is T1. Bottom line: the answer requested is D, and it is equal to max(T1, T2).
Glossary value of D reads 21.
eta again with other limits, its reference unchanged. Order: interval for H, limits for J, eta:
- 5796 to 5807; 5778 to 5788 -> 259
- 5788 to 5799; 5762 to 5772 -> 271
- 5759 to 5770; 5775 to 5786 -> 269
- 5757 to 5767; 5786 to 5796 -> 280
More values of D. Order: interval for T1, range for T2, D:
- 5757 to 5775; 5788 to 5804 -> 25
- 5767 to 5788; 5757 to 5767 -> 36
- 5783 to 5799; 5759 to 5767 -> 32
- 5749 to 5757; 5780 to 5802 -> 38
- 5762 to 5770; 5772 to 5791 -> 36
